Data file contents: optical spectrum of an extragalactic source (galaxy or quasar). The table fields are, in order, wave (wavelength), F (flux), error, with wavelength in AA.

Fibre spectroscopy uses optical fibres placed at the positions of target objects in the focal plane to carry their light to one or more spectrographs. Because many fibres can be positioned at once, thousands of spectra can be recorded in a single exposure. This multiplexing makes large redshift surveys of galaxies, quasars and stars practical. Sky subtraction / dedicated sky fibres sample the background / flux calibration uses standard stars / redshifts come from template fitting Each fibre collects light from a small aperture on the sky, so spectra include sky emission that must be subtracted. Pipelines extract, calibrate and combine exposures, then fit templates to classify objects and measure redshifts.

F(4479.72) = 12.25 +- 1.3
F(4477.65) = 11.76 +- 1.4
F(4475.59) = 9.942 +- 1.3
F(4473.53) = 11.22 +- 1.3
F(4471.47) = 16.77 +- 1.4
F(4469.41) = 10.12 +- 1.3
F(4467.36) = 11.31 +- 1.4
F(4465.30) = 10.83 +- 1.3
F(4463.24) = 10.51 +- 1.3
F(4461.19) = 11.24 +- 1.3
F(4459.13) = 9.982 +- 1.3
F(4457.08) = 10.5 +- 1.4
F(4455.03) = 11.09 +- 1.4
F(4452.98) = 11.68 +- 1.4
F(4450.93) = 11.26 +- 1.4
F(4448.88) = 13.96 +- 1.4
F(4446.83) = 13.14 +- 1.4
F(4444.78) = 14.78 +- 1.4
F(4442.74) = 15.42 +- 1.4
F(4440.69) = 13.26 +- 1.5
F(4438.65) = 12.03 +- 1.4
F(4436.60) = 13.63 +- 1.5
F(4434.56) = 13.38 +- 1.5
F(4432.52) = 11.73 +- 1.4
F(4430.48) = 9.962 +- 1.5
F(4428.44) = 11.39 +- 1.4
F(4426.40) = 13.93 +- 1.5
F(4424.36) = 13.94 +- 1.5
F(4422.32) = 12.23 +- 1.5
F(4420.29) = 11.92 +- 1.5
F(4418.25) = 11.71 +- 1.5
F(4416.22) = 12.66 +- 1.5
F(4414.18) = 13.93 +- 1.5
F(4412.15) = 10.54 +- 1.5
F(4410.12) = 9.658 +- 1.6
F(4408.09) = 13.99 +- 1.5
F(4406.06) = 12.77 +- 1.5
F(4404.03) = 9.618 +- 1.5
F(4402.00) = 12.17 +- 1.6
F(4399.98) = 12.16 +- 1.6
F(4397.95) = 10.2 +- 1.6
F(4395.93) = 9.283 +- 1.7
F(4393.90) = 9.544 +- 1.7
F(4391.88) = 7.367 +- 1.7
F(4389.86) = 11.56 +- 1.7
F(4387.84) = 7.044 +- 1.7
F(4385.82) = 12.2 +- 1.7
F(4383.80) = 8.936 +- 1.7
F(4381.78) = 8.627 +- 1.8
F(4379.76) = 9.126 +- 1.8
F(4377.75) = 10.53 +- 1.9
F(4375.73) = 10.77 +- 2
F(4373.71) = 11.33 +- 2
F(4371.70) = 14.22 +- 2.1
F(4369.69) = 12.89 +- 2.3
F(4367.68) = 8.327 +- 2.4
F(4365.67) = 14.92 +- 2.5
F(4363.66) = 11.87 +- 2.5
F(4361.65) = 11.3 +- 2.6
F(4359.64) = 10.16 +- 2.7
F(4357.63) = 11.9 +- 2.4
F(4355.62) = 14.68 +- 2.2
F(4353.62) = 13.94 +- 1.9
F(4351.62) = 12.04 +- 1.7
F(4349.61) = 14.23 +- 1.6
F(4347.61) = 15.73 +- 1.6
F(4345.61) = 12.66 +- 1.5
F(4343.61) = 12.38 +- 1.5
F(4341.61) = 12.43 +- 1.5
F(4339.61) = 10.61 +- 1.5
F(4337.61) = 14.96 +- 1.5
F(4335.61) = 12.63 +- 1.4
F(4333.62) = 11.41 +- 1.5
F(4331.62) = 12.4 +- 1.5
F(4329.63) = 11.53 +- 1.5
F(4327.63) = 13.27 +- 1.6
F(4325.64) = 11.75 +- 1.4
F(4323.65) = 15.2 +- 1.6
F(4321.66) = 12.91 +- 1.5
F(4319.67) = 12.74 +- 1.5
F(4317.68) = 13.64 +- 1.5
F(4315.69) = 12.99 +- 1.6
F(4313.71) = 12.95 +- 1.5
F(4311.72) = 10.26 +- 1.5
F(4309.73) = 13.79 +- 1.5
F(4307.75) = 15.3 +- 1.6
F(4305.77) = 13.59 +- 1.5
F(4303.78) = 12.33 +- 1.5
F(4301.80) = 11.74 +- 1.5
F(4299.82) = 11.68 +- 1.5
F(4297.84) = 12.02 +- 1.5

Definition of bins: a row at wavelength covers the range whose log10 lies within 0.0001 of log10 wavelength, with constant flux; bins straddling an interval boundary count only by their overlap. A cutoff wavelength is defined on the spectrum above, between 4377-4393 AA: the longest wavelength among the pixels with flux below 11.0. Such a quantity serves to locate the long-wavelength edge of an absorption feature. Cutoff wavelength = 4391.88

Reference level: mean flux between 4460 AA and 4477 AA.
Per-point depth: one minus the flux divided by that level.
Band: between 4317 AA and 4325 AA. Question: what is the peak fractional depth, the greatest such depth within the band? -0.11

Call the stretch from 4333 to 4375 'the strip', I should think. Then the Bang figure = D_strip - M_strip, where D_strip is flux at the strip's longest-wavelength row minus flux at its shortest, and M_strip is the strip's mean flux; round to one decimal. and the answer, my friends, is -12.7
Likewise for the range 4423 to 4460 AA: -16.5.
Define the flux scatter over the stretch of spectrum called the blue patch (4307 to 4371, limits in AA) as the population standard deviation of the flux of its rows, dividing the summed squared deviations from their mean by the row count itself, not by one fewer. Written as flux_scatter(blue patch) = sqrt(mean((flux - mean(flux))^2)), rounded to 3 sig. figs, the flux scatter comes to 1.64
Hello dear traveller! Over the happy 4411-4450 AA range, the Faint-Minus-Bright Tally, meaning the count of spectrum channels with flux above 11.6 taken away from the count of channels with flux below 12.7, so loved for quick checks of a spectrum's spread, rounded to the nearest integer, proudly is -7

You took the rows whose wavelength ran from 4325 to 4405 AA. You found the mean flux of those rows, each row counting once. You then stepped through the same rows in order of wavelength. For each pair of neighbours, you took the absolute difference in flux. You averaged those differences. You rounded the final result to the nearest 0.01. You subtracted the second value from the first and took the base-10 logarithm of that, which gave 0.98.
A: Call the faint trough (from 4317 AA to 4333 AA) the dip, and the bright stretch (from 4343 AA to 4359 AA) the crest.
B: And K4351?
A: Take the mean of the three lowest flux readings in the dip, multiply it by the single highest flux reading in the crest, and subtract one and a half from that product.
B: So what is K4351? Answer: 186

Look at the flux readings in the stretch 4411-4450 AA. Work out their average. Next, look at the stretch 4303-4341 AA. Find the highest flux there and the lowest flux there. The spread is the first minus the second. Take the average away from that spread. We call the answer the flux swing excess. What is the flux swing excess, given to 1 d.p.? -7.8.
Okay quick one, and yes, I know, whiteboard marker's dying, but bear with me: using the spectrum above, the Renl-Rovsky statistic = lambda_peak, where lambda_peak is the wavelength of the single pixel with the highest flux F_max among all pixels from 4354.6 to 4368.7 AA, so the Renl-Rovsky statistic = 4365.67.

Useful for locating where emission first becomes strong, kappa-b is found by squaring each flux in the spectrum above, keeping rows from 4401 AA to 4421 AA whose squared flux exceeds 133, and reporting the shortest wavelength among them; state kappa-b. 4402.00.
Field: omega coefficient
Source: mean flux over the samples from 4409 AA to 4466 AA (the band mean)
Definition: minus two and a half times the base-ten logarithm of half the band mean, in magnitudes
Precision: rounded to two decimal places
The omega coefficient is -1.96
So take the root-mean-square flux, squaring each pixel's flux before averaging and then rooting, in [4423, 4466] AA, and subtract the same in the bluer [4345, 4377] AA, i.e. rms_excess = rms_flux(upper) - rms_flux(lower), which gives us -0.33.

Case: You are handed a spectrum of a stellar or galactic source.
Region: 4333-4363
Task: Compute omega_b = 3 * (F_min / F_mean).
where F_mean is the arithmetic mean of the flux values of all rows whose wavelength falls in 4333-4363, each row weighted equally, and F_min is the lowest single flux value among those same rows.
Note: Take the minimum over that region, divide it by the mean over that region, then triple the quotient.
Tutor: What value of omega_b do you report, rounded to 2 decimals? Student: 2.39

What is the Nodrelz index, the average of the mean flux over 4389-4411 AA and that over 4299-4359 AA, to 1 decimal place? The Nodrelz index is 11.8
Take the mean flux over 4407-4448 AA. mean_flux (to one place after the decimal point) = 12.7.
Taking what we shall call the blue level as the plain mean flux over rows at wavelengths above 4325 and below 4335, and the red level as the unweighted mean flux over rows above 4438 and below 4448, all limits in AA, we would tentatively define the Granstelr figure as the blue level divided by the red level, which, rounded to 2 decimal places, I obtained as 0.88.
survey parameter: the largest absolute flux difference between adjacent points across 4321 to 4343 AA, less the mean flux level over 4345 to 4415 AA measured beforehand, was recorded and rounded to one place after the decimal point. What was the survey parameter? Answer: -7.1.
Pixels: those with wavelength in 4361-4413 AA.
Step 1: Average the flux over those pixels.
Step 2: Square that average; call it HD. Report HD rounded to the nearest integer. 117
